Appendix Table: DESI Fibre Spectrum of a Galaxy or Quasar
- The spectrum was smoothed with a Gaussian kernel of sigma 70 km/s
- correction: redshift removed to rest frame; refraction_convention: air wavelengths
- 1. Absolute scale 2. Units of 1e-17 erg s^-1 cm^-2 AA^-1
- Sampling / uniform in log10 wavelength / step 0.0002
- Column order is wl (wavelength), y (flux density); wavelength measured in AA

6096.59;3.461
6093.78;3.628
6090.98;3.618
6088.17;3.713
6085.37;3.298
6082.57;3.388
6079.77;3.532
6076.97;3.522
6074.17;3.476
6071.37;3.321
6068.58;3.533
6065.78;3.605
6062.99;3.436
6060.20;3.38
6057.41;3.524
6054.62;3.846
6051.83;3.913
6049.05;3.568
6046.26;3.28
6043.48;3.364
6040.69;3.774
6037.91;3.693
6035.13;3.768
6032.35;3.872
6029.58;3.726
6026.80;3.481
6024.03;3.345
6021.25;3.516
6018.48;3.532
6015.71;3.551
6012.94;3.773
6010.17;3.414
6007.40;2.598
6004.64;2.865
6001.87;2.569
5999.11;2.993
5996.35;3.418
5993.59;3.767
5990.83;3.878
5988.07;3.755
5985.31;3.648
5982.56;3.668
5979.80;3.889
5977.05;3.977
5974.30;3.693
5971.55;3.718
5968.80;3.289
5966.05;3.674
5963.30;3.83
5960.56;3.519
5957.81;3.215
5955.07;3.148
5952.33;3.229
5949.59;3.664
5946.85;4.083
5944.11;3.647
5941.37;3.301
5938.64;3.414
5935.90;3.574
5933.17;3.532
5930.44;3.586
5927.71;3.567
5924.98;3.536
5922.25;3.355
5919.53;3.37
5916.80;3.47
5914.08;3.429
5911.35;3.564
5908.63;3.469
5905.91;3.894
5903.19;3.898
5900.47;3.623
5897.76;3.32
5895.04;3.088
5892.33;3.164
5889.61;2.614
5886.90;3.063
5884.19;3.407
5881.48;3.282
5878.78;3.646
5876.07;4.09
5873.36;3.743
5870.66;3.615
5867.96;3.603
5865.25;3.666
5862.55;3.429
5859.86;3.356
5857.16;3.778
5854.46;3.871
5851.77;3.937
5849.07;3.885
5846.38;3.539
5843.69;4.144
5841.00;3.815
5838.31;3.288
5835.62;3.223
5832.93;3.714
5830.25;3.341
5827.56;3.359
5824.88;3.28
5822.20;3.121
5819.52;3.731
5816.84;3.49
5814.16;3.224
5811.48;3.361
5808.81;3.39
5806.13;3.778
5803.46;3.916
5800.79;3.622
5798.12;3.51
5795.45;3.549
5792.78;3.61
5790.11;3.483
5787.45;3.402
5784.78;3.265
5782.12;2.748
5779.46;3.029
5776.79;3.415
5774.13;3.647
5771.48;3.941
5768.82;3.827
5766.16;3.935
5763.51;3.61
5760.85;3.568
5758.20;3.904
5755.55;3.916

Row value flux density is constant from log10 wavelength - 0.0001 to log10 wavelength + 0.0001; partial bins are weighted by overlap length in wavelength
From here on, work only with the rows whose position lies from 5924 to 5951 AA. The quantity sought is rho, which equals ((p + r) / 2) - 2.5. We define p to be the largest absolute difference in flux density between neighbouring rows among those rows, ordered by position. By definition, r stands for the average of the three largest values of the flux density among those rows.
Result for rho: -0.38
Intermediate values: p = 0.44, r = 3.80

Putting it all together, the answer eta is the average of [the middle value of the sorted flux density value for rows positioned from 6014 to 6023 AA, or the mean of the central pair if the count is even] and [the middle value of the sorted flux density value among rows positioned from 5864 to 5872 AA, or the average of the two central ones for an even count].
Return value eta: 3.57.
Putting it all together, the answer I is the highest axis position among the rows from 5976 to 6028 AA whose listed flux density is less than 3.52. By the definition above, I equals 6026.80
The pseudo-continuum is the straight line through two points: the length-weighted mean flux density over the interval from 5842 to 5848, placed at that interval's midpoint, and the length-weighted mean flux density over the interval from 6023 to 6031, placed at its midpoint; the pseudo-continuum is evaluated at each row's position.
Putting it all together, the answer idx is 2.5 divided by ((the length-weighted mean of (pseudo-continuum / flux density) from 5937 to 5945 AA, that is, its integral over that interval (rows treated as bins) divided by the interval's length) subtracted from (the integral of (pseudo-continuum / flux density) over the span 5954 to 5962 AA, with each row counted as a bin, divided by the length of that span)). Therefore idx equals 64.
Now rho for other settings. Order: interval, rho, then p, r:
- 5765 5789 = -0.29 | 0.52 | 3.90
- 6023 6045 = -0.39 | 0.41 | 3.80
